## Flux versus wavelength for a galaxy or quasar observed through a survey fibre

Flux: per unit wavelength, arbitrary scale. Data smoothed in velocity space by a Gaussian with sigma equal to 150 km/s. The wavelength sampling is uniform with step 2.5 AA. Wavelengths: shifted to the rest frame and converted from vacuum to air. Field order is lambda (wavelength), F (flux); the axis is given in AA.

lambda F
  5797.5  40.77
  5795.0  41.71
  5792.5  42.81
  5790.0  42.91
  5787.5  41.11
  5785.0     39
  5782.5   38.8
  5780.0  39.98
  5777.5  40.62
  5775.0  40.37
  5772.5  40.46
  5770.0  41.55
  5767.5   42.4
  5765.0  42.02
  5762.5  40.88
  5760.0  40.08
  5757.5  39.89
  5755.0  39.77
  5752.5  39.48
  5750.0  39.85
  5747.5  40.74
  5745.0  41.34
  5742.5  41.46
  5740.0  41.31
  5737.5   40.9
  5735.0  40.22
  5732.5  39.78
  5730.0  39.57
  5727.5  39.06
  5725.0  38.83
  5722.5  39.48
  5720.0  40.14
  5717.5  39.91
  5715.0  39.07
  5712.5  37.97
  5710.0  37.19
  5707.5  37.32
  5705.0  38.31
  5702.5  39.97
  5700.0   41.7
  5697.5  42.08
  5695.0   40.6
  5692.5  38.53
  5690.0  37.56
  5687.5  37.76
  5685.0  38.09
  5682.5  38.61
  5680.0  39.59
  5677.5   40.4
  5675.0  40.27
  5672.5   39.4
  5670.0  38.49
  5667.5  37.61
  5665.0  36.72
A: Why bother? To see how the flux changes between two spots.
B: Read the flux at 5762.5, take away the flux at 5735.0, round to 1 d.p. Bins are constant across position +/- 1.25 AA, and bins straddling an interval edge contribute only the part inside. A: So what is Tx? 0.7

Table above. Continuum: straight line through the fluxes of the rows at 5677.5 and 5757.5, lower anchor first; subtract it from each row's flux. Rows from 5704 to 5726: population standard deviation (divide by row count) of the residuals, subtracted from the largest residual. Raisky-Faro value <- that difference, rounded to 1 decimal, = -1.0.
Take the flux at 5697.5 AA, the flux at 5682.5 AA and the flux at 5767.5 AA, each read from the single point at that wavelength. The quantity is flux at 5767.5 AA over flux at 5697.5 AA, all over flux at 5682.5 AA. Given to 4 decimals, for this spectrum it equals 0.0261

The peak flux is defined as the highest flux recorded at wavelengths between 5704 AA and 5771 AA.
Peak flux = 42.4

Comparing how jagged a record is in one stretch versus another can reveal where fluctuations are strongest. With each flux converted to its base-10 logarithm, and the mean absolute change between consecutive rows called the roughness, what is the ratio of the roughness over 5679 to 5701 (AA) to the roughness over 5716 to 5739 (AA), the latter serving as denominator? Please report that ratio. 1.9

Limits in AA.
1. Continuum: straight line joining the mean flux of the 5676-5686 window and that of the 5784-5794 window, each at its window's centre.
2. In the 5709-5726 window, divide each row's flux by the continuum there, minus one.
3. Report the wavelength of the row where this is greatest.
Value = 5720.0 AA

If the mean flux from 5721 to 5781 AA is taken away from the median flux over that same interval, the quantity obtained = -0.12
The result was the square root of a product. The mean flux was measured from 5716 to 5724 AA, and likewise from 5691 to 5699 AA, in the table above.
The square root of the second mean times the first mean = 40.1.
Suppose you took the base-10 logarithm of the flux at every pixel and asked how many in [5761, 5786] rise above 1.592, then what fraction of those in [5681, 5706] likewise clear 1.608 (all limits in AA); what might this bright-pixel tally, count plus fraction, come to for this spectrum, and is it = 8.3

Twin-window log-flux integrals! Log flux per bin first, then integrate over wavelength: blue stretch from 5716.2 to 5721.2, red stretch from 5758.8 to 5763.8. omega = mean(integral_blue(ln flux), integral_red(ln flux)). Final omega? 18.5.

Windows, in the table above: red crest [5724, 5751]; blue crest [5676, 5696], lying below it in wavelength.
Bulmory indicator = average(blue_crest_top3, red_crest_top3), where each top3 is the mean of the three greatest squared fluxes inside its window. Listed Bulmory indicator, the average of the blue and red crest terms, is 1664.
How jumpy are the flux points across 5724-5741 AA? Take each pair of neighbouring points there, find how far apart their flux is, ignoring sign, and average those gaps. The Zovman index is 0.41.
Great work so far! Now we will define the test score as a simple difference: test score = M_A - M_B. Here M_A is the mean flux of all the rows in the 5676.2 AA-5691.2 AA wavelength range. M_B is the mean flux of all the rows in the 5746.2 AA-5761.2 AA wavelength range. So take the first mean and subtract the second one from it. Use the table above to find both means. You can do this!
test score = -1.3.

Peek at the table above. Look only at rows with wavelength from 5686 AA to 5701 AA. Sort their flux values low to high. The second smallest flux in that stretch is 37.76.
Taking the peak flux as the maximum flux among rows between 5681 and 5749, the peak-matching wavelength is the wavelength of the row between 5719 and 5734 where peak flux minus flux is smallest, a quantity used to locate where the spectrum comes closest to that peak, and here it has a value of 5720.0 AA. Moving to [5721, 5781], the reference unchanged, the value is 5767.5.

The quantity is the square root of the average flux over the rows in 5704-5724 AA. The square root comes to 6.22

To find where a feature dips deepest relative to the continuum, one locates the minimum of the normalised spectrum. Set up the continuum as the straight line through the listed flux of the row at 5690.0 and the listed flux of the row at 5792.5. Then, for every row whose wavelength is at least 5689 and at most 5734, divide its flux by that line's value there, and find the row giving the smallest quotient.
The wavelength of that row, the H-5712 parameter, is 5710.0 AA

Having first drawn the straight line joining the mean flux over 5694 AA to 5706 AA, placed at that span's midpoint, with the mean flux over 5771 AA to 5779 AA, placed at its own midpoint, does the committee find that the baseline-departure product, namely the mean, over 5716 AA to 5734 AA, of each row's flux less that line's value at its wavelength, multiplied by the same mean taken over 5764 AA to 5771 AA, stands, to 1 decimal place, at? -1.5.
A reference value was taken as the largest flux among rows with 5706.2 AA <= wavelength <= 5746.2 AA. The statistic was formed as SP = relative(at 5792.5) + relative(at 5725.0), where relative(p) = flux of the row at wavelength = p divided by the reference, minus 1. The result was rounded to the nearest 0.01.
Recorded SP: -0.03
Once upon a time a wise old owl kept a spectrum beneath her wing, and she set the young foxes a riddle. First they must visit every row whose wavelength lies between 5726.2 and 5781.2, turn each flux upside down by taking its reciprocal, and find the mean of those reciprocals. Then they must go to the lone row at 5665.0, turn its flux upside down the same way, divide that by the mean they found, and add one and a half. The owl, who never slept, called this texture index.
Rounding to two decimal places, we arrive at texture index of 2.60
